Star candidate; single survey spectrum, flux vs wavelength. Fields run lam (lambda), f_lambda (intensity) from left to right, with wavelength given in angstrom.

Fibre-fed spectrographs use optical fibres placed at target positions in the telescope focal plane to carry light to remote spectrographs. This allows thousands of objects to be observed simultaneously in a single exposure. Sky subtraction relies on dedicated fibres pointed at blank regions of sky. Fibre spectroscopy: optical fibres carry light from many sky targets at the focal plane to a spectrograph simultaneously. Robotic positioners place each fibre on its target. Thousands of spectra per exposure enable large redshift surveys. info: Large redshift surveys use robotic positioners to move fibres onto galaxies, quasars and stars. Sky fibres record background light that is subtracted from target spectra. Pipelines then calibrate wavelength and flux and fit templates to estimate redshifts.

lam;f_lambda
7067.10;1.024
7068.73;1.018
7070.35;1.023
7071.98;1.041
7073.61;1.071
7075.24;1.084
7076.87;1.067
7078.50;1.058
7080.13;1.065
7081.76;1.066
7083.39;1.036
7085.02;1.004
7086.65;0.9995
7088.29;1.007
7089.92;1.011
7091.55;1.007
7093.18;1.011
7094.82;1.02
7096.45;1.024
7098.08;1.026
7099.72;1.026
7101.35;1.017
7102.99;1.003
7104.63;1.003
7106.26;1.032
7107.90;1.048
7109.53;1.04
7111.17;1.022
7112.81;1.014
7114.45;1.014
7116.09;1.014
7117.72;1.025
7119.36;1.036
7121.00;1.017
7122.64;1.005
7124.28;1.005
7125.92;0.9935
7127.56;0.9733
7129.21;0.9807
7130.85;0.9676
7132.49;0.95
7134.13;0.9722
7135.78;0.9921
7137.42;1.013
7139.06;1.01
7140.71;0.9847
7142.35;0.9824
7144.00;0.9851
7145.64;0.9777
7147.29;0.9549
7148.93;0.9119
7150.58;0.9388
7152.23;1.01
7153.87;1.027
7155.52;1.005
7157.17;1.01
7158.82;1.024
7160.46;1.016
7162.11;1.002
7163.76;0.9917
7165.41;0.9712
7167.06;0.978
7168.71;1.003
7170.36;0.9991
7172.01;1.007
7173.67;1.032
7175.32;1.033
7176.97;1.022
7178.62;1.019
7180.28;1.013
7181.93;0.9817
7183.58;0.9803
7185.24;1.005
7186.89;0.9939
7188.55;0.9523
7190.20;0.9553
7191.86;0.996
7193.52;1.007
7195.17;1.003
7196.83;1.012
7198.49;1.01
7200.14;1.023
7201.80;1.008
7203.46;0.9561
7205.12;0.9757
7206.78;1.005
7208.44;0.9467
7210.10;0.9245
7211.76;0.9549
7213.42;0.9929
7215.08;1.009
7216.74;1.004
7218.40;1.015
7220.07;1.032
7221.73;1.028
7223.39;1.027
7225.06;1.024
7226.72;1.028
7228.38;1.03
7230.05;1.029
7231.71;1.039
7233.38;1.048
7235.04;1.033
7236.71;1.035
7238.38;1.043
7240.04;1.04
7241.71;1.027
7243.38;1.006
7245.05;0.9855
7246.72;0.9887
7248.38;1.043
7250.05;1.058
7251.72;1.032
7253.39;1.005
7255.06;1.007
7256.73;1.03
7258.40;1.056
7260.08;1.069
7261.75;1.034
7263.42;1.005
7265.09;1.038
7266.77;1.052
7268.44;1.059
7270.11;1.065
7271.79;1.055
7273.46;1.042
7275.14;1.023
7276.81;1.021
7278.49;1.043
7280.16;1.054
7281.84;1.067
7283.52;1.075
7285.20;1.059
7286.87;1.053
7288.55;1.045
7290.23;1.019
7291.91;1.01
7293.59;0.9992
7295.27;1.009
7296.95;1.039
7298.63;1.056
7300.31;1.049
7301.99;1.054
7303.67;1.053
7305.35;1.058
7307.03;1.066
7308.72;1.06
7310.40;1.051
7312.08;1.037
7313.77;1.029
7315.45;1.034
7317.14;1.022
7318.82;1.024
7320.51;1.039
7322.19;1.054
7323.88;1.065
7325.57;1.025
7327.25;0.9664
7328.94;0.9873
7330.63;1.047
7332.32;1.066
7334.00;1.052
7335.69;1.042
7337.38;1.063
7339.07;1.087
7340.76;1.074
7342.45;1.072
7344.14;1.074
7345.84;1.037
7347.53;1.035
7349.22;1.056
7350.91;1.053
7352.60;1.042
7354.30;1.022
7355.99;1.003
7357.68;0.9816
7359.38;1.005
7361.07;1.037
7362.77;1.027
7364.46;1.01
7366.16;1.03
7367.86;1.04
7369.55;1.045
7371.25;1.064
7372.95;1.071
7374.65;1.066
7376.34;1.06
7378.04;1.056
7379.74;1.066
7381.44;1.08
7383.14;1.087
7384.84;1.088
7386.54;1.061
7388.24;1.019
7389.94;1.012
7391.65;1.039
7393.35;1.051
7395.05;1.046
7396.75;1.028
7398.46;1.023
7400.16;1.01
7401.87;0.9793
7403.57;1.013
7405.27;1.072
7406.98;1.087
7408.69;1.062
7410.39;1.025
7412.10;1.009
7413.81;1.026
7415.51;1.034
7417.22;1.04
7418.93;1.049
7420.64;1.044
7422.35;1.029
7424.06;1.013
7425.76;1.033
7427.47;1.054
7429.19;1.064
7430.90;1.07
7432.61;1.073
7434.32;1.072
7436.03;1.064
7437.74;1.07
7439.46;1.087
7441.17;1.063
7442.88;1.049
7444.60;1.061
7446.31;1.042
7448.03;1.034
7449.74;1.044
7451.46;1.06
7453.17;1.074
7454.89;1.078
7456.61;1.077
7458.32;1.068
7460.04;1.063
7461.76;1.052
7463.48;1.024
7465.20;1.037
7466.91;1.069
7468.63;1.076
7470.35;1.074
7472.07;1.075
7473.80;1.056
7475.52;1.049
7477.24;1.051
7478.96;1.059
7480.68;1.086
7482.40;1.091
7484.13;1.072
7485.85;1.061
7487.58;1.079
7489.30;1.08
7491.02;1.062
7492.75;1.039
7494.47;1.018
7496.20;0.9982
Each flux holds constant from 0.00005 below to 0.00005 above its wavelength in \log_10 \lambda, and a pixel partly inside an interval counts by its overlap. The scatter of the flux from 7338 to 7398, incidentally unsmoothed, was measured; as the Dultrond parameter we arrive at 0.026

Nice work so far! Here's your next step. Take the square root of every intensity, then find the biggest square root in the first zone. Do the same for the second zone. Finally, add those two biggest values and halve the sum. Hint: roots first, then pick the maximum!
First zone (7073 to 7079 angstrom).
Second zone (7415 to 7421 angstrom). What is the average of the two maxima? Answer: 1.03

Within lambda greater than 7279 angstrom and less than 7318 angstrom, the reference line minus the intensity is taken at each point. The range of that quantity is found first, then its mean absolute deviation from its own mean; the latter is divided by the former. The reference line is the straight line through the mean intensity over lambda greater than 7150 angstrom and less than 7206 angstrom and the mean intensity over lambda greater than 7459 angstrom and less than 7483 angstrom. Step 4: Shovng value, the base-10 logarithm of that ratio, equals -0.650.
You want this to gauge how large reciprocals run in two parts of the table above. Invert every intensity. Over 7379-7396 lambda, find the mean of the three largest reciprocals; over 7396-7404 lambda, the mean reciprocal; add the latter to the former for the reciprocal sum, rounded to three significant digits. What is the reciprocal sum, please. 1.97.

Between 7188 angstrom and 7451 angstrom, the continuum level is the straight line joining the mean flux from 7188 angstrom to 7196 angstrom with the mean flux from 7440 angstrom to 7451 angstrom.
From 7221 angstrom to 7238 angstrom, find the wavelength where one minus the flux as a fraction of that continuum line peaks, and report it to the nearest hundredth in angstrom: 7225.06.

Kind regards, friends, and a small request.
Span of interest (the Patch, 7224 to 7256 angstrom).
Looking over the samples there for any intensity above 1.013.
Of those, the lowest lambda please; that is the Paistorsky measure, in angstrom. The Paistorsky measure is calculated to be 7225.06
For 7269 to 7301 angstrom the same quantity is 7270.11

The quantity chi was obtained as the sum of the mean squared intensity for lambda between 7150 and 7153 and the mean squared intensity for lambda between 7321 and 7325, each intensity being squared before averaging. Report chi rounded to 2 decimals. 2.07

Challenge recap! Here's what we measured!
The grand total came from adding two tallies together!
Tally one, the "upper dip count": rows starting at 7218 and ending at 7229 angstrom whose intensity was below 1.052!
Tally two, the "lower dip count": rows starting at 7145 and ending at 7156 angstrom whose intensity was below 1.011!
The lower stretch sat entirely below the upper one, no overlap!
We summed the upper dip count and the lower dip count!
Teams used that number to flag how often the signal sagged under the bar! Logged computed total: 13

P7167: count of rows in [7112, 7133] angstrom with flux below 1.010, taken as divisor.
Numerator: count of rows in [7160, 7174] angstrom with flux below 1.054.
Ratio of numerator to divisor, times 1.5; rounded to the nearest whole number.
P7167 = 2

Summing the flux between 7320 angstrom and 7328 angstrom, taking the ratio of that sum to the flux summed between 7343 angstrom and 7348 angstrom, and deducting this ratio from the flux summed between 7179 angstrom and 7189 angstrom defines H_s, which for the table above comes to 4.3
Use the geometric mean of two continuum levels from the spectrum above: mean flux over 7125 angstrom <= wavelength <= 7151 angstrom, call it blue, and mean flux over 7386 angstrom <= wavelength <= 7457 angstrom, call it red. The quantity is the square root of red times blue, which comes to 1.01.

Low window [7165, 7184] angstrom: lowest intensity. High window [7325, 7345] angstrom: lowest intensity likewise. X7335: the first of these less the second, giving 0.00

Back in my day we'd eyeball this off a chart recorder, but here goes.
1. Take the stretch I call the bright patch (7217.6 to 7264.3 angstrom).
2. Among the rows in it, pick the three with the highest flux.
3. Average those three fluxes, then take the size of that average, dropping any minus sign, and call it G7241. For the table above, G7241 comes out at 1.06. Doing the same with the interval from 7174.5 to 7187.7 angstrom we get 1.02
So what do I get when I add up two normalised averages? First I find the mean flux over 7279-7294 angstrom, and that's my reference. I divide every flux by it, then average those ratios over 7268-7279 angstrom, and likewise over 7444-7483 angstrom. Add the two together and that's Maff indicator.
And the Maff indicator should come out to 2.02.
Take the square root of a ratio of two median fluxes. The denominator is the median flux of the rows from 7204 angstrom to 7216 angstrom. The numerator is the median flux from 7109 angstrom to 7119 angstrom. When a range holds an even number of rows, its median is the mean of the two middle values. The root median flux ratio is 1.02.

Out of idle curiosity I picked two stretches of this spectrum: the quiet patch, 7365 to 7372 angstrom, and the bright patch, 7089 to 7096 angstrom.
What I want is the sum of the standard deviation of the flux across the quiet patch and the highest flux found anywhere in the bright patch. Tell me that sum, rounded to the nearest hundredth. 1.03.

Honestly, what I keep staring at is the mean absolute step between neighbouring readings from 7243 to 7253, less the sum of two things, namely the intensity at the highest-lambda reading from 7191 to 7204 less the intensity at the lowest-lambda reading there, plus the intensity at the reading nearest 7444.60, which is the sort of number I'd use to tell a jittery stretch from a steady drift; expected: -1.00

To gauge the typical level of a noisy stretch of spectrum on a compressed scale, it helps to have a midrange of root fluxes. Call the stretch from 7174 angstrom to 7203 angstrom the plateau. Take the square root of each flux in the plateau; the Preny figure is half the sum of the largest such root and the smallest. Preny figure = 1.00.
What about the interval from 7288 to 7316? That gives 1.02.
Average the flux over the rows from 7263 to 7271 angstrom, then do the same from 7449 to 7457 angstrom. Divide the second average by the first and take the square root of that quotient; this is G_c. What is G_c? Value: 1.01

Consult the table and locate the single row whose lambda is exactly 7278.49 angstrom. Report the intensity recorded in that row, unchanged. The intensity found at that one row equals 1.043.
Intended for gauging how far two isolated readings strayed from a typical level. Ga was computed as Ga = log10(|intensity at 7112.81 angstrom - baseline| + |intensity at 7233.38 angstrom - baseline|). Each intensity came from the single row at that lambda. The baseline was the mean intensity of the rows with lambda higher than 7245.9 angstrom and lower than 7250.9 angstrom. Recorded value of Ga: -1.47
